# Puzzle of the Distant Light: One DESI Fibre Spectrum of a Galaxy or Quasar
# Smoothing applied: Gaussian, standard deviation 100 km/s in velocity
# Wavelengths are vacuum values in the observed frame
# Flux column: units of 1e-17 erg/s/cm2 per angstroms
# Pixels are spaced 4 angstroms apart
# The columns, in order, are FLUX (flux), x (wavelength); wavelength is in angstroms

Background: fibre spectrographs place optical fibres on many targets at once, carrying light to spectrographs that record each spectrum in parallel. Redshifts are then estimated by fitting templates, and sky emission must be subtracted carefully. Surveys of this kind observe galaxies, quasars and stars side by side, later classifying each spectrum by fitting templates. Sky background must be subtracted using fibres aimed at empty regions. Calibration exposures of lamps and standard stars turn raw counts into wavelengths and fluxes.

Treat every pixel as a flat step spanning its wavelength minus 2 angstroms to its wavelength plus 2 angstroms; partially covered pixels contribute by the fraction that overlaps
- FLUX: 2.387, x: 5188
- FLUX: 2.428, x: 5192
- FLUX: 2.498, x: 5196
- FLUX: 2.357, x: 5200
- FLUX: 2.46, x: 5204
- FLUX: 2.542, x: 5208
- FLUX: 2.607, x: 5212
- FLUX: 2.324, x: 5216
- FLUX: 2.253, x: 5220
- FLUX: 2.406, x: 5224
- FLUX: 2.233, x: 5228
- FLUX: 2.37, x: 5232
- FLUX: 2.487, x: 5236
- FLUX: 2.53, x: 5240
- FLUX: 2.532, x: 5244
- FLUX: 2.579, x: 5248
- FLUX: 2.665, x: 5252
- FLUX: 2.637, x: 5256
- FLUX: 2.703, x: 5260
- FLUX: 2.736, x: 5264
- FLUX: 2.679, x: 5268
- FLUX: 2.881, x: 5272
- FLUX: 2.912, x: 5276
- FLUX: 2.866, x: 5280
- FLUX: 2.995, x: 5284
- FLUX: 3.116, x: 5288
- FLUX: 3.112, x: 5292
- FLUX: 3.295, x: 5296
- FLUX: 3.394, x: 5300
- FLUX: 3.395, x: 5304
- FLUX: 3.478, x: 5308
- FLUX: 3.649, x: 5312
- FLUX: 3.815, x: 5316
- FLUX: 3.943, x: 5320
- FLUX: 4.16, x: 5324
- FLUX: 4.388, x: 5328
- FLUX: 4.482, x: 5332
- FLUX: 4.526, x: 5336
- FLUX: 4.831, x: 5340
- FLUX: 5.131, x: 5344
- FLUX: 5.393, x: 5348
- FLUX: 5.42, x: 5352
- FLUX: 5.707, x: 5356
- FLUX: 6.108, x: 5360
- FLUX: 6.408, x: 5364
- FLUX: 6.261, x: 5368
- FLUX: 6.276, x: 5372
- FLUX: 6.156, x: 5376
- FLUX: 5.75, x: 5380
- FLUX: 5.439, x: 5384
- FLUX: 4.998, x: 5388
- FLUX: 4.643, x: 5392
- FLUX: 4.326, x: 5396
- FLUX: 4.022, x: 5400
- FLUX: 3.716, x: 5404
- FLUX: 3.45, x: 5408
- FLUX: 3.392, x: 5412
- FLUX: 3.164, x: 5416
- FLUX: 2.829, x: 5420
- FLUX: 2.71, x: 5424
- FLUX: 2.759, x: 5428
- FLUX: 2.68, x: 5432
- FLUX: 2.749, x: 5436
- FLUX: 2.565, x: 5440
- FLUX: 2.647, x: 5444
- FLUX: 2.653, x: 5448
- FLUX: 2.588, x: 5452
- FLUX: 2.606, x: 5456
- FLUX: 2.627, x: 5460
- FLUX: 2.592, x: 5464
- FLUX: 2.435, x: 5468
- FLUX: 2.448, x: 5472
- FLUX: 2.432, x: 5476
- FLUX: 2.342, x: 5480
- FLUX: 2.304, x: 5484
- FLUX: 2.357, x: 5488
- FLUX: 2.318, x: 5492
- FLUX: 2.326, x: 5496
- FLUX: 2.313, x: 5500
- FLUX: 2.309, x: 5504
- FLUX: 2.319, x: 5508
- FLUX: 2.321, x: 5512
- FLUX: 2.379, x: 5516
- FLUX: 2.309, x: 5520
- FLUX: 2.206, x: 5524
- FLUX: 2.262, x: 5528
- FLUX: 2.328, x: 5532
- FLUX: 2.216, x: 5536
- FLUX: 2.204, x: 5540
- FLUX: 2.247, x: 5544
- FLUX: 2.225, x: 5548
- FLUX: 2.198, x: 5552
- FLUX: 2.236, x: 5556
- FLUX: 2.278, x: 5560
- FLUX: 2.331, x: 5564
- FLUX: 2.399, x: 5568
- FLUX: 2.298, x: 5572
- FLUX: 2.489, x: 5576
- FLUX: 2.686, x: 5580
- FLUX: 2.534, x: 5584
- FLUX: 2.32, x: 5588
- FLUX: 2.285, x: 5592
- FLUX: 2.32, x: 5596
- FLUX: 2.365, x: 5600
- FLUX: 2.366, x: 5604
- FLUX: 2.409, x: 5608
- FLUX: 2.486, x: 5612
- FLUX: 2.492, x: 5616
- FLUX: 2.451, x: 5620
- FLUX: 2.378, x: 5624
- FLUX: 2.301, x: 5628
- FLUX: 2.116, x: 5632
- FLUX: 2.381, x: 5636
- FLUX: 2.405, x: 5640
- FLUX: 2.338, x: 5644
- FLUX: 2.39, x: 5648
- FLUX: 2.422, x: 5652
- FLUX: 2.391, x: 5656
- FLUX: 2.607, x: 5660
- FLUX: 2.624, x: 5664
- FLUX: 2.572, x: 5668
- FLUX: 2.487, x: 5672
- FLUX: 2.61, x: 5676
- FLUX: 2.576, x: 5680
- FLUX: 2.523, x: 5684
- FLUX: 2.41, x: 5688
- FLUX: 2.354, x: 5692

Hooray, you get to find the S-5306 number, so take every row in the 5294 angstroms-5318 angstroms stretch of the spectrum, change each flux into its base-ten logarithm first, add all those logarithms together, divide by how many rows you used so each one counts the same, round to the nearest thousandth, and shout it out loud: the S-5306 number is 0.544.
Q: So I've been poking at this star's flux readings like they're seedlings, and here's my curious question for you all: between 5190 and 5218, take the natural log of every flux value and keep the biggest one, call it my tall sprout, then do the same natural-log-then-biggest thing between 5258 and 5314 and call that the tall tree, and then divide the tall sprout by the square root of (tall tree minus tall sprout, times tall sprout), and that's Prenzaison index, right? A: 1.7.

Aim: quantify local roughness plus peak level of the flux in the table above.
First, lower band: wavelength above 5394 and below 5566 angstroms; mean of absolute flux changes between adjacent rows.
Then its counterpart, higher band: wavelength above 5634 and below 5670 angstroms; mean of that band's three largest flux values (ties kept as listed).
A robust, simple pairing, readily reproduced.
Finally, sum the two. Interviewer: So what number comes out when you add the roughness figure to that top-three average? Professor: 2.68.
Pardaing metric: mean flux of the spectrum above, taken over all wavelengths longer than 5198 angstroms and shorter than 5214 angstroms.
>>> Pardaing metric 2.5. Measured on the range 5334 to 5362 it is 5.3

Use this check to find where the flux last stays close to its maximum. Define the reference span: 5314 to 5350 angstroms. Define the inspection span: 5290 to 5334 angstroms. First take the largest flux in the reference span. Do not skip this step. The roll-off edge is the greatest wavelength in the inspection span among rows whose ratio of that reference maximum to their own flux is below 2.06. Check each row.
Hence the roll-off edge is 5332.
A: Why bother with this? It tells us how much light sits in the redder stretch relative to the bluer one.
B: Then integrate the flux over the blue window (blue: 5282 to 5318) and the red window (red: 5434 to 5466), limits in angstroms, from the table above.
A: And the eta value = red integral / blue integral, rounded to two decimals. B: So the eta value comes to 0.70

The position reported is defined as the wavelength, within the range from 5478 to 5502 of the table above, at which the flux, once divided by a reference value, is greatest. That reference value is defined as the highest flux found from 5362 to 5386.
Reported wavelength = 5488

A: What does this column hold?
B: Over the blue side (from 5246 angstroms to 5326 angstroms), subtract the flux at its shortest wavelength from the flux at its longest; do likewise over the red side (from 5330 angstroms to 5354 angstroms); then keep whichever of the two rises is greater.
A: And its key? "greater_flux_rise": 1.6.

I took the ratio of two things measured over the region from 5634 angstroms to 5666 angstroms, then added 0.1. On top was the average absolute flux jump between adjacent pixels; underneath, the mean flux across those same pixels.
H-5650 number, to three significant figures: 0.126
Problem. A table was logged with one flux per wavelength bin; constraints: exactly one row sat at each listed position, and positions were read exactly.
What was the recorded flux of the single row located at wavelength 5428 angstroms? 2.759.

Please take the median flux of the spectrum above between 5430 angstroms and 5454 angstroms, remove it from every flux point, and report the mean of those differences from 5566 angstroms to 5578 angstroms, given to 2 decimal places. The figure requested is -0.25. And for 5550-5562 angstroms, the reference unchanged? -0.41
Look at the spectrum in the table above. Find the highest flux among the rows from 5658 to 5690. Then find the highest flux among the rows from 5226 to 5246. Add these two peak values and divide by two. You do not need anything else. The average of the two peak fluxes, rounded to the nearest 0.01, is 2.58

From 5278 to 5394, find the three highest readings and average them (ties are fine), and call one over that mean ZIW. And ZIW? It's 0.16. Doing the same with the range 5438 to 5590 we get 0.38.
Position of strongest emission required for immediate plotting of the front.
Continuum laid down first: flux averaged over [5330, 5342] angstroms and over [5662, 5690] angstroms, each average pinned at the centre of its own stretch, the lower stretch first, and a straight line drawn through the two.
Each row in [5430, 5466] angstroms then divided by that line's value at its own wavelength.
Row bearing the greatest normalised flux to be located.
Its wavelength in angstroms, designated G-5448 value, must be 5436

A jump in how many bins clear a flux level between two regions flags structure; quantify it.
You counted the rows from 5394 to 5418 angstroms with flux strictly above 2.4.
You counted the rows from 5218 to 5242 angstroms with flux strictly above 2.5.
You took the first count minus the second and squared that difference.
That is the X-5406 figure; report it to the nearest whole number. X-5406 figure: 25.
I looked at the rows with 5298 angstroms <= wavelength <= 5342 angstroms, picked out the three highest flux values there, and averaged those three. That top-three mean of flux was 4.6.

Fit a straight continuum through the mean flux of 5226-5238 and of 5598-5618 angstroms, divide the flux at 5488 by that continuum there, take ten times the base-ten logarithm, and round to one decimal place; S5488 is -0.1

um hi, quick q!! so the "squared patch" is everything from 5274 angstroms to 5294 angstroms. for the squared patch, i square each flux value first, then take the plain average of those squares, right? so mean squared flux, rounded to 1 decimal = 9.0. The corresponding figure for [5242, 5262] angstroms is 6.9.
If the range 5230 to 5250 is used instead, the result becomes 6.3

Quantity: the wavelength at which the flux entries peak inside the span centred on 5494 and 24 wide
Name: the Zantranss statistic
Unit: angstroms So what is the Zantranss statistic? 5488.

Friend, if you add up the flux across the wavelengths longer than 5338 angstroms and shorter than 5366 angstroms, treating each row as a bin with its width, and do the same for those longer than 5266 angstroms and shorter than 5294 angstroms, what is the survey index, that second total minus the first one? -74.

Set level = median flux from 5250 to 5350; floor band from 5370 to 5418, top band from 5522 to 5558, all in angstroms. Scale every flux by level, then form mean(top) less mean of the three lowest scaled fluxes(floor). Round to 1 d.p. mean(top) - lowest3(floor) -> -0.3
